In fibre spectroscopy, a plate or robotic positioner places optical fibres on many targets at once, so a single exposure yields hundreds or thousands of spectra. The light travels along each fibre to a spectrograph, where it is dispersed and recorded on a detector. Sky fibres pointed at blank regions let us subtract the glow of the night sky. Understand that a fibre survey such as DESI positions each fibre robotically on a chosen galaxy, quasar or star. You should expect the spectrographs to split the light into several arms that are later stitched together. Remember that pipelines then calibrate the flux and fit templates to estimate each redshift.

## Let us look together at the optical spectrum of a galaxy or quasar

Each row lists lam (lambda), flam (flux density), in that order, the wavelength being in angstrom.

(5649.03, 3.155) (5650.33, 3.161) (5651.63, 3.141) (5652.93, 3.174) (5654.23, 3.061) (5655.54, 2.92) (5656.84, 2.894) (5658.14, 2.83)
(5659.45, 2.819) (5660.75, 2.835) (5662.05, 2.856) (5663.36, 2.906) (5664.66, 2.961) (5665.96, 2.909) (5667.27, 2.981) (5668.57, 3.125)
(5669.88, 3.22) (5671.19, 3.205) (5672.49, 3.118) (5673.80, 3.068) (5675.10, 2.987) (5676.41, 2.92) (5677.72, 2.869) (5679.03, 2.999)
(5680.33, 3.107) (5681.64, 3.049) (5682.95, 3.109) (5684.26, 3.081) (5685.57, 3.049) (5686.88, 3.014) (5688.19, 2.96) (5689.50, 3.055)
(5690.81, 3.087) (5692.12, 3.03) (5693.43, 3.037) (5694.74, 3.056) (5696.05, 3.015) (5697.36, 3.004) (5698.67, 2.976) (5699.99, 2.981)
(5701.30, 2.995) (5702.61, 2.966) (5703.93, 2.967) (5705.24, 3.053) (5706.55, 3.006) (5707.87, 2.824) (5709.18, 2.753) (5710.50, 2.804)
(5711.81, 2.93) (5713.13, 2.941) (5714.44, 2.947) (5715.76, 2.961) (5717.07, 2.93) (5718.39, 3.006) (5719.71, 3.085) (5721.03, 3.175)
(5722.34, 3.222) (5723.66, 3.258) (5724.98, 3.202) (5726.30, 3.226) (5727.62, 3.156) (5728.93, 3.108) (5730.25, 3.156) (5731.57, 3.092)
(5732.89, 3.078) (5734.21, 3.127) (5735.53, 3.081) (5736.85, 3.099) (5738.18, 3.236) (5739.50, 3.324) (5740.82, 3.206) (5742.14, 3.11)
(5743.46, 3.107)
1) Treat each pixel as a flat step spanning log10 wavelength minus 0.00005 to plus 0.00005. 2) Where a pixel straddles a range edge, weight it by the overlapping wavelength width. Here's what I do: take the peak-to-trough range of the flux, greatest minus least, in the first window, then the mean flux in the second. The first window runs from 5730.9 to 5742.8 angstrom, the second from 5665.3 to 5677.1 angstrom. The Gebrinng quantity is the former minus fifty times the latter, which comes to -153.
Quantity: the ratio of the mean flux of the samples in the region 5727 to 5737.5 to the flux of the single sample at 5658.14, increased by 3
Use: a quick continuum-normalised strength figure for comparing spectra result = 4.10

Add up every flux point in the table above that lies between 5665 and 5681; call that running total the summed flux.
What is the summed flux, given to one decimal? 36.5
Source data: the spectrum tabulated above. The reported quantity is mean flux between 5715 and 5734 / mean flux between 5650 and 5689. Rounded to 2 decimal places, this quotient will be 1.04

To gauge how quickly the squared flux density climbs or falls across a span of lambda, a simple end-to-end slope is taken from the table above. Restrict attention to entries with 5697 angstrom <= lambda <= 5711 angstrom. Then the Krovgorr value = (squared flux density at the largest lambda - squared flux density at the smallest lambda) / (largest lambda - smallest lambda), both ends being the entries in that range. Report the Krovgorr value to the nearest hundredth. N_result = -0.09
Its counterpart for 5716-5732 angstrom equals 0.07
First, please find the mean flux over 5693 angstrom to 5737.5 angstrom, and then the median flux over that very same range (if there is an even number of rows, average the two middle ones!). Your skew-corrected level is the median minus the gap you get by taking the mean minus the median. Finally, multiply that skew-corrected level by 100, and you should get 302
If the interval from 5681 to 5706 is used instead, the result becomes 303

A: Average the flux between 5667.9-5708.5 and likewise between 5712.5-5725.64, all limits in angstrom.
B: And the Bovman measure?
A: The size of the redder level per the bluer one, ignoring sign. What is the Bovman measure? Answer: 1.014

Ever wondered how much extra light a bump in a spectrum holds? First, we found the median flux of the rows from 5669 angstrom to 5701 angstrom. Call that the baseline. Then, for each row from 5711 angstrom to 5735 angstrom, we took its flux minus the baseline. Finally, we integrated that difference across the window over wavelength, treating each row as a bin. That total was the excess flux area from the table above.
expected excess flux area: 1.1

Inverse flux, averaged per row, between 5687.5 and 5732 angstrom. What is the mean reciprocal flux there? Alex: 0.331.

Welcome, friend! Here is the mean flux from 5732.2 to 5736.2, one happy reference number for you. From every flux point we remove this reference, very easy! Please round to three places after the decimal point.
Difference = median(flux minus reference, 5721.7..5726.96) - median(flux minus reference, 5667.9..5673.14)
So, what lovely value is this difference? 0.059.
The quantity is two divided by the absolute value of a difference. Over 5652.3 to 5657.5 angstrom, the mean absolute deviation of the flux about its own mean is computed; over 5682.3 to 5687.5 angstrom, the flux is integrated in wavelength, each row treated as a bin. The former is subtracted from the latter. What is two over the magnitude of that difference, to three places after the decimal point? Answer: 0.126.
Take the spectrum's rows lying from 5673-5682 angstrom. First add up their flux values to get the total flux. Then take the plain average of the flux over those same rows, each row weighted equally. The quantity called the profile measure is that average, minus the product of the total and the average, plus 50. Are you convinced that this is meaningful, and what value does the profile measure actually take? -10.0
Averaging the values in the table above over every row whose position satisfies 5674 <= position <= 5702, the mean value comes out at 3.02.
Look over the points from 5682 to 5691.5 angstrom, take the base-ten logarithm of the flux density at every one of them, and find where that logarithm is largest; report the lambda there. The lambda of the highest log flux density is 5682.95 angstrom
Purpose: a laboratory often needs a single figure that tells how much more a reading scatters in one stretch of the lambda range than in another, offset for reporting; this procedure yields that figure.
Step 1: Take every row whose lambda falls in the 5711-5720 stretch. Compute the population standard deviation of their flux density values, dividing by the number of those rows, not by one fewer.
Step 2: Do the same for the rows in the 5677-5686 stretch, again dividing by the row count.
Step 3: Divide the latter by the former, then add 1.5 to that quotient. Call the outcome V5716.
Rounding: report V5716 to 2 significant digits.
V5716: 3.0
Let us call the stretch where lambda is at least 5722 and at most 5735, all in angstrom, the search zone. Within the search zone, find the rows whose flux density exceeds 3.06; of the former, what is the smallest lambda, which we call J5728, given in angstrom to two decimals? 5722.34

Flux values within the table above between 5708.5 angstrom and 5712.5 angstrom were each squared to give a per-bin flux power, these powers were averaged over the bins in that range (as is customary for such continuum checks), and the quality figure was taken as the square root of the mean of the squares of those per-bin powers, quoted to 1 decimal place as 8.0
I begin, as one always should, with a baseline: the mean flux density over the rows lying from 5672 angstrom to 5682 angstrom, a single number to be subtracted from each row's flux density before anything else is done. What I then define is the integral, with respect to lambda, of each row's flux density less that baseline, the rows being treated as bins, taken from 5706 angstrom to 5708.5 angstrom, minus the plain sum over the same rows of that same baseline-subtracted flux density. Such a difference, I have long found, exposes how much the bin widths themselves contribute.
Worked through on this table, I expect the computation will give -0.06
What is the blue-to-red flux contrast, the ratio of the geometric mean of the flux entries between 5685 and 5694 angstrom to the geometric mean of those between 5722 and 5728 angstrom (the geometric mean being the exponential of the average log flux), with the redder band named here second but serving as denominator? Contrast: 0.94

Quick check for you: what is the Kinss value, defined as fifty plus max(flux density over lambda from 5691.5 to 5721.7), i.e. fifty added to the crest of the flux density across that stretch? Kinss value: 53.2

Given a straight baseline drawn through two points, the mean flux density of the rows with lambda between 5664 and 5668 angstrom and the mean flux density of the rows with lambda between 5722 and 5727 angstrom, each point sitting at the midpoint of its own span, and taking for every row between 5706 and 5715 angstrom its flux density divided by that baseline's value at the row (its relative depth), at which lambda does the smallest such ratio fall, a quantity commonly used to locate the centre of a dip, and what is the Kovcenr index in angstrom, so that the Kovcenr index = 5709.18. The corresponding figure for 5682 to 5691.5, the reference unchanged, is 5688.19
